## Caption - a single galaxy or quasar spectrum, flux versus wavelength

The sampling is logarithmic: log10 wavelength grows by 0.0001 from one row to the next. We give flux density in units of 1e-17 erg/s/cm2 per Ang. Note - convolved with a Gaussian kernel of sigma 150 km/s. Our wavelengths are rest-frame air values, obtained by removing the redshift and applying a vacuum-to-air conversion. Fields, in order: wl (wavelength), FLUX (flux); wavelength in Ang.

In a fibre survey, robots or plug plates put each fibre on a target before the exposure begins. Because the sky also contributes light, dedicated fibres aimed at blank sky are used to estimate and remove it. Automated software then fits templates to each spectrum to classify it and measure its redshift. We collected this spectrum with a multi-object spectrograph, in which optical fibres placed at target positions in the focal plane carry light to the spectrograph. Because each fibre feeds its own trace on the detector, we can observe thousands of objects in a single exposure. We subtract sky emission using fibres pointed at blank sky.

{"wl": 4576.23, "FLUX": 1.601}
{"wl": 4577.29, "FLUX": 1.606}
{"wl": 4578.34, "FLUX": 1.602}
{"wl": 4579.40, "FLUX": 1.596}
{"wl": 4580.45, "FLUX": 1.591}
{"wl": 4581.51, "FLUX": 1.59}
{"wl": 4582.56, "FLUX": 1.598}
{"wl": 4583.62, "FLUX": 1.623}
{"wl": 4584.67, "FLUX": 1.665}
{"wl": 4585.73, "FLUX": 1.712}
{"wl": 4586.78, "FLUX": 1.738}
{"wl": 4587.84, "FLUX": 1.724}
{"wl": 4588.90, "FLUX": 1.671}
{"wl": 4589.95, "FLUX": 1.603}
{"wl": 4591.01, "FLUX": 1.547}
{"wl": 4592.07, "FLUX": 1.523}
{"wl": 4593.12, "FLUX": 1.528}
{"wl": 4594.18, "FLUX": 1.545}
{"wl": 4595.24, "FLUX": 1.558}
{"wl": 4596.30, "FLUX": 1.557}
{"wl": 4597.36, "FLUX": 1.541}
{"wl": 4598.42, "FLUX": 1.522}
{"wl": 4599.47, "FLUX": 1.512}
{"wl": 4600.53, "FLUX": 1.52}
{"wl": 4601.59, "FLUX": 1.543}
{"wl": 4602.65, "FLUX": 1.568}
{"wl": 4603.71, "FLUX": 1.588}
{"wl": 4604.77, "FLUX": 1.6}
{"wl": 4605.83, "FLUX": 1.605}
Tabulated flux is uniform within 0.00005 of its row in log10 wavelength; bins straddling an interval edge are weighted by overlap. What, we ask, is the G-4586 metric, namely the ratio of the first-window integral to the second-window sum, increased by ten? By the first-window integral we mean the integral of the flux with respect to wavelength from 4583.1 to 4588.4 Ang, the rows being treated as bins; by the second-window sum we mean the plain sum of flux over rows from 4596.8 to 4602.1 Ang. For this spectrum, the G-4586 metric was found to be 11.2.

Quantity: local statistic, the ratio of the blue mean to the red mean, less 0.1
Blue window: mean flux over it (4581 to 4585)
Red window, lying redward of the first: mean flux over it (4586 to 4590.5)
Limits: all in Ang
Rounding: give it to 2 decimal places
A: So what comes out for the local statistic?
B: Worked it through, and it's 0.86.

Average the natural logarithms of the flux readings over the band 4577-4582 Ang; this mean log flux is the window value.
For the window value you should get 0.468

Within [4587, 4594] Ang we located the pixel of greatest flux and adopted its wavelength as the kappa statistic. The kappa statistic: 4587.84 Ang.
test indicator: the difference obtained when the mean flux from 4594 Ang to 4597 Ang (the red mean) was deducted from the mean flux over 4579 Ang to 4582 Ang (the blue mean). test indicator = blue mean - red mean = 0.04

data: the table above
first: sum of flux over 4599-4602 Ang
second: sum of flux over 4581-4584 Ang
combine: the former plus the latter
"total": 9.4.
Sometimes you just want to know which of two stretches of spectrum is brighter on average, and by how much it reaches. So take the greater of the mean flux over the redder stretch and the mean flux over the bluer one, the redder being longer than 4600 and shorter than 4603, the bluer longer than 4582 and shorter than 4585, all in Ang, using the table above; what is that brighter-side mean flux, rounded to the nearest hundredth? 1.63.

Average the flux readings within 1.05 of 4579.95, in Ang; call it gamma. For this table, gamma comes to 1.59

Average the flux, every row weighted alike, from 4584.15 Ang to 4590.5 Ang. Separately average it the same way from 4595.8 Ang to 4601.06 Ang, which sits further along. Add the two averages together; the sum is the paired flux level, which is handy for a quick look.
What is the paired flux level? 3.22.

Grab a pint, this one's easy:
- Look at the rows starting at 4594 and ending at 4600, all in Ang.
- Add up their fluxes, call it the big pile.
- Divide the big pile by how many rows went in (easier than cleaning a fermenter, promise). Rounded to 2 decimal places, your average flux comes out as 1.54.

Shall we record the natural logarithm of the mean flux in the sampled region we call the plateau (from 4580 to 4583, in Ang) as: 0.47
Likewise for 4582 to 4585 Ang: 0.49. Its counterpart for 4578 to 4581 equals 0.47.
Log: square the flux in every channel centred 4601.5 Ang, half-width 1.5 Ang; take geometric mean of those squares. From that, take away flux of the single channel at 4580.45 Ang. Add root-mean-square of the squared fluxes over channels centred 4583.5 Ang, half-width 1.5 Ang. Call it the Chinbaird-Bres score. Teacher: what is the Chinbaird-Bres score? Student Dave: 3.4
